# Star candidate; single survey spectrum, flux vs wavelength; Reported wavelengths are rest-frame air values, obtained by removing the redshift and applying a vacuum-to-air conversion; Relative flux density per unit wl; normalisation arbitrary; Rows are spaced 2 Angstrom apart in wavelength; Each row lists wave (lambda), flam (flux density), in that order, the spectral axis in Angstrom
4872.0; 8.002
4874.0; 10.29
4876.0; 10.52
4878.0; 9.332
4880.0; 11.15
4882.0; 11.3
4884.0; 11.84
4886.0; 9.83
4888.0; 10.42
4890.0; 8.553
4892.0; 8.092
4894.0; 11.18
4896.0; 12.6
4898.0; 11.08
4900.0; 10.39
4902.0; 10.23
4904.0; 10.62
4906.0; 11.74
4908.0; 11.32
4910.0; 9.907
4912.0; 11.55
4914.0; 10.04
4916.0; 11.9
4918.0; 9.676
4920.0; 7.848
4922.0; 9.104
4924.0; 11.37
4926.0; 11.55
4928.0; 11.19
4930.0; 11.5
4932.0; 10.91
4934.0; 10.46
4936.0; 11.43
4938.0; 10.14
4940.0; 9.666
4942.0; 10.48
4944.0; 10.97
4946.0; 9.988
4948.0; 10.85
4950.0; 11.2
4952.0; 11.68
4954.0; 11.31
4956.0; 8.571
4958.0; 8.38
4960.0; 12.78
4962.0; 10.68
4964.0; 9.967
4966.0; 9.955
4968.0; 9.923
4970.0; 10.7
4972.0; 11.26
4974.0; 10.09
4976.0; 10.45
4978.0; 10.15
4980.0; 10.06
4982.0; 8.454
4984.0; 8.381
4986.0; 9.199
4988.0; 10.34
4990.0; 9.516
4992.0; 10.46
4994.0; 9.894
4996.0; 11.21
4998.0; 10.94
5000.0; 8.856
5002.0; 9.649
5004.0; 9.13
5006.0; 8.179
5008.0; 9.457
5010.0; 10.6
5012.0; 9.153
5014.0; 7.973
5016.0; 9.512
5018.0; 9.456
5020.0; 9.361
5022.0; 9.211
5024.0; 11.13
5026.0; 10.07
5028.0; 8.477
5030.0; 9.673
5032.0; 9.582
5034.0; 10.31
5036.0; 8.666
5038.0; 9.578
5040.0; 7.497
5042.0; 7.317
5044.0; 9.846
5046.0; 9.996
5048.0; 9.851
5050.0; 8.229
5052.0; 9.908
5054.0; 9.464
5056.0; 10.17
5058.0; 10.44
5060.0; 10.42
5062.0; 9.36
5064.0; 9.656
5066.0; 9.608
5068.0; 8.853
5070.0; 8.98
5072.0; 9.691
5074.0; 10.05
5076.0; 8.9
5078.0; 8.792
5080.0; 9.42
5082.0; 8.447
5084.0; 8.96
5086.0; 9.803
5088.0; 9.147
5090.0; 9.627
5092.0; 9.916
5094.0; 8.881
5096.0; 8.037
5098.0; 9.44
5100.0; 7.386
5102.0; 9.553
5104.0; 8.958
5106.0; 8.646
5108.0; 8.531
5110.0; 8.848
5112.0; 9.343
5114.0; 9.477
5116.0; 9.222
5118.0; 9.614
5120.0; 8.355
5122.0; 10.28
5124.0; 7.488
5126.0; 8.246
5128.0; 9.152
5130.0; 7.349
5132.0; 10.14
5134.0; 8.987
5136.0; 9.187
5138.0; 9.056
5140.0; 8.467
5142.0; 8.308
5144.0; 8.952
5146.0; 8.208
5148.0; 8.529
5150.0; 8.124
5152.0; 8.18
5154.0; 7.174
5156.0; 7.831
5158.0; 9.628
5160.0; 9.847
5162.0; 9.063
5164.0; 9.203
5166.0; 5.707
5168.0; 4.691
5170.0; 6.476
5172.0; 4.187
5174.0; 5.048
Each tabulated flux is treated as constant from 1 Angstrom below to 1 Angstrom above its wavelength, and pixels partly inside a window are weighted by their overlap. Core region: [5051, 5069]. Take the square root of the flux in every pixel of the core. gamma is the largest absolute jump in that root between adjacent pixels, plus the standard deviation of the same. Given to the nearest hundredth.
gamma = 0.25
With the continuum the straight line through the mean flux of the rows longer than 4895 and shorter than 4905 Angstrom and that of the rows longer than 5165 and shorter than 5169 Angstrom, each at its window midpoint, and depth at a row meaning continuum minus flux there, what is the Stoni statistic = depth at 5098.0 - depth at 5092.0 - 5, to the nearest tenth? -4.7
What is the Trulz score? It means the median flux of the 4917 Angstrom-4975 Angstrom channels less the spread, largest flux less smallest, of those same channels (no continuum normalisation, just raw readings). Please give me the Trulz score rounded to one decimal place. 5.7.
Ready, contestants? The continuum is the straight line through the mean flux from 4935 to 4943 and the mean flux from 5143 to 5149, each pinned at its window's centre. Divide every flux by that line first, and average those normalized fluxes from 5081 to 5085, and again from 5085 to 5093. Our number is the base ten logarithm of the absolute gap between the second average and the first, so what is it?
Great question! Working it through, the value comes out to -0.97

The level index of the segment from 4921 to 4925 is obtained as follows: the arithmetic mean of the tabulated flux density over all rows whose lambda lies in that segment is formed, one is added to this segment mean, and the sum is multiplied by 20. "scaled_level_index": 225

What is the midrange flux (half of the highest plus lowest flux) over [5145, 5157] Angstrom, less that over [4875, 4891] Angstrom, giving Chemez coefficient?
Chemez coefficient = -2.3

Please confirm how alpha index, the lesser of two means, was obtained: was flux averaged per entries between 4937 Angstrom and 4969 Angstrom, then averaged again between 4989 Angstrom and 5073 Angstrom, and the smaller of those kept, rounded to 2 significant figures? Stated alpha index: 9.5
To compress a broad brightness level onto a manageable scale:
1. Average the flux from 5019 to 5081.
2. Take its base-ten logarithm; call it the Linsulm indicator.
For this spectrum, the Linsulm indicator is 0.97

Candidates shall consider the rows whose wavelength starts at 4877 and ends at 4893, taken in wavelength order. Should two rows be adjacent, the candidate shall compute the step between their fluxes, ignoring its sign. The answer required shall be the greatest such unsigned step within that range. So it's 2.0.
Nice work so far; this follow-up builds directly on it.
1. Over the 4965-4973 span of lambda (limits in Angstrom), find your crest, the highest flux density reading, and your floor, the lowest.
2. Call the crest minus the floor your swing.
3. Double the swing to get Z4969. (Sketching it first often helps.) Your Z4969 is 2.67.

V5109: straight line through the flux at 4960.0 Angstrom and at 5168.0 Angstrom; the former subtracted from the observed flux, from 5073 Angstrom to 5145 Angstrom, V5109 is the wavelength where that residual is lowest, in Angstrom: 5100.0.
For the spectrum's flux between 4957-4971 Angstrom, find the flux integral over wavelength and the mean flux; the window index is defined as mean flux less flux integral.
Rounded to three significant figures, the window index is -134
